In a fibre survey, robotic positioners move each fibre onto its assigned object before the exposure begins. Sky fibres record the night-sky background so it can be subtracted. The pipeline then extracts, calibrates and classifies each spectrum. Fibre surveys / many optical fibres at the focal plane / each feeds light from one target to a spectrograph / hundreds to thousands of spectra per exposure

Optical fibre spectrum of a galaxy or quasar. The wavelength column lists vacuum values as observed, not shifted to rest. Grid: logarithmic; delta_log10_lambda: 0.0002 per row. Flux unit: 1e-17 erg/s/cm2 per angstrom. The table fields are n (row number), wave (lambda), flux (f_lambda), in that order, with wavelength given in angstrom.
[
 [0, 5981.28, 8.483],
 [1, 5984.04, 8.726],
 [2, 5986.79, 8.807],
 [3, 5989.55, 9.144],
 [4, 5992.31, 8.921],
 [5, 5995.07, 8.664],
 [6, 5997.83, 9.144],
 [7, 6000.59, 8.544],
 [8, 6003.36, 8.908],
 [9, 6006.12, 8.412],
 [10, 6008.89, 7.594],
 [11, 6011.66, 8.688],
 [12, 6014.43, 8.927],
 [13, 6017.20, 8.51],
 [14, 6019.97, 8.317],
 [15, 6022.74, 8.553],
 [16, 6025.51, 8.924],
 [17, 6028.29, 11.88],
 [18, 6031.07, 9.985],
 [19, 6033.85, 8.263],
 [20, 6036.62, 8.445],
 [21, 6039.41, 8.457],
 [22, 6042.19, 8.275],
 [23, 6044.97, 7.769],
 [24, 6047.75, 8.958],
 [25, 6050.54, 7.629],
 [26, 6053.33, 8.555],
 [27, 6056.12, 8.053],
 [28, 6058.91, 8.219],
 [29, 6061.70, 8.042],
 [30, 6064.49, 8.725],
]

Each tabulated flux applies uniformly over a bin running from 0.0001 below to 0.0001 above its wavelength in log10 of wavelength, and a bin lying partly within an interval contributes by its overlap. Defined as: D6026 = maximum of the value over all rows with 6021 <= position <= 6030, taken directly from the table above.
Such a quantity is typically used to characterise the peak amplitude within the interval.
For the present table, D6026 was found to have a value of 11.88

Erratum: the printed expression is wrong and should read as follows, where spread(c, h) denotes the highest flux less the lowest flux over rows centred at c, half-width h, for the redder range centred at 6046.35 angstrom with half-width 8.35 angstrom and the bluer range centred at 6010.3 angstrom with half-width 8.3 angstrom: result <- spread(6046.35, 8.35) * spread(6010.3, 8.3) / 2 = 0.9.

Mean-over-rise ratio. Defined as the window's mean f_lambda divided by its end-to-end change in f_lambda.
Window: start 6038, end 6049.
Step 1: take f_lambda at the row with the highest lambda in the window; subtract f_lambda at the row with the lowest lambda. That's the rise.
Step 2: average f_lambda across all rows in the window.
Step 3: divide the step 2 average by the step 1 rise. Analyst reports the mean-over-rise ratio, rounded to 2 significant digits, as 17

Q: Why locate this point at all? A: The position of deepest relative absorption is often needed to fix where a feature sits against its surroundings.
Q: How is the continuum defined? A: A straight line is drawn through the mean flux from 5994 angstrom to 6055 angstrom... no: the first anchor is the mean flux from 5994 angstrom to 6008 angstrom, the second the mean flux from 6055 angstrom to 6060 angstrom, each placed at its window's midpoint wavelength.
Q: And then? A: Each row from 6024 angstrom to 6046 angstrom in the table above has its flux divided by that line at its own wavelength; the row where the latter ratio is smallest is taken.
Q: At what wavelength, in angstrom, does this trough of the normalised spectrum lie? 6044.97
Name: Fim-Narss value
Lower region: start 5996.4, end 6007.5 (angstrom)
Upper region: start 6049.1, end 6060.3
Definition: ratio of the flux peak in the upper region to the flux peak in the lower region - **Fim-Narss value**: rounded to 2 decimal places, 0.94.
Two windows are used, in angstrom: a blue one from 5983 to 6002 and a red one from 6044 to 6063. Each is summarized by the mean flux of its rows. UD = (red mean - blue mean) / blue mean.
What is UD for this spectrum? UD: -0.076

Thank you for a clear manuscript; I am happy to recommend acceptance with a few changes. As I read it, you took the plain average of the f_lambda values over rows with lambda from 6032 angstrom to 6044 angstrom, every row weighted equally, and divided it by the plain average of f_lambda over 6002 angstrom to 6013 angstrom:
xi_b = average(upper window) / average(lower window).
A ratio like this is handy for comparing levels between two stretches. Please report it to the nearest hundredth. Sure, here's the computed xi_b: 1.00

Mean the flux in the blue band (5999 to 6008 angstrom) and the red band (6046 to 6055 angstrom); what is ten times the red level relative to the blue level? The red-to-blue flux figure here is 9.7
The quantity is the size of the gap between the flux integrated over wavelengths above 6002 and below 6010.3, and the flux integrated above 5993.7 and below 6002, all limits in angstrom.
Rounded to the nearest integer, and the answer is 4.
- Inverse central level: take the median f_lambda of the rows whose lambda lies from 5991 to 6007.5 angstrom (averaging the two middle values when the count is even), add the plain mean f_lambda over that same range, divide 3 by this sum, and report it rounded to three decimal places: 0.171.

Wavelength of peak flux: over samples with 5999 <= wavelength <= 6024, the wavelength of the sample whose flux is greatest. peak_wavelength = 6014.43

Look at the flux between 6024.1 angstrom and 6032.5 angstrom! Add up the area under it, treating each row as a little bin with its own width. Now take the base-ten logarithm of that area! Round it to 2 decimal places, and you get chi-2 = 1.93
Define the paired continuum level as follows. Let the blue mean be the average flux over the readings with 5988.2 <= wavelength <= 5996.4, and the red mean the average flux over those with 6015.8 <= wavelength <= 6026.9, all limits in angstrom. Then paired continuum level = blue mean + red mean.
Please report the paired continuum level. 17.5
